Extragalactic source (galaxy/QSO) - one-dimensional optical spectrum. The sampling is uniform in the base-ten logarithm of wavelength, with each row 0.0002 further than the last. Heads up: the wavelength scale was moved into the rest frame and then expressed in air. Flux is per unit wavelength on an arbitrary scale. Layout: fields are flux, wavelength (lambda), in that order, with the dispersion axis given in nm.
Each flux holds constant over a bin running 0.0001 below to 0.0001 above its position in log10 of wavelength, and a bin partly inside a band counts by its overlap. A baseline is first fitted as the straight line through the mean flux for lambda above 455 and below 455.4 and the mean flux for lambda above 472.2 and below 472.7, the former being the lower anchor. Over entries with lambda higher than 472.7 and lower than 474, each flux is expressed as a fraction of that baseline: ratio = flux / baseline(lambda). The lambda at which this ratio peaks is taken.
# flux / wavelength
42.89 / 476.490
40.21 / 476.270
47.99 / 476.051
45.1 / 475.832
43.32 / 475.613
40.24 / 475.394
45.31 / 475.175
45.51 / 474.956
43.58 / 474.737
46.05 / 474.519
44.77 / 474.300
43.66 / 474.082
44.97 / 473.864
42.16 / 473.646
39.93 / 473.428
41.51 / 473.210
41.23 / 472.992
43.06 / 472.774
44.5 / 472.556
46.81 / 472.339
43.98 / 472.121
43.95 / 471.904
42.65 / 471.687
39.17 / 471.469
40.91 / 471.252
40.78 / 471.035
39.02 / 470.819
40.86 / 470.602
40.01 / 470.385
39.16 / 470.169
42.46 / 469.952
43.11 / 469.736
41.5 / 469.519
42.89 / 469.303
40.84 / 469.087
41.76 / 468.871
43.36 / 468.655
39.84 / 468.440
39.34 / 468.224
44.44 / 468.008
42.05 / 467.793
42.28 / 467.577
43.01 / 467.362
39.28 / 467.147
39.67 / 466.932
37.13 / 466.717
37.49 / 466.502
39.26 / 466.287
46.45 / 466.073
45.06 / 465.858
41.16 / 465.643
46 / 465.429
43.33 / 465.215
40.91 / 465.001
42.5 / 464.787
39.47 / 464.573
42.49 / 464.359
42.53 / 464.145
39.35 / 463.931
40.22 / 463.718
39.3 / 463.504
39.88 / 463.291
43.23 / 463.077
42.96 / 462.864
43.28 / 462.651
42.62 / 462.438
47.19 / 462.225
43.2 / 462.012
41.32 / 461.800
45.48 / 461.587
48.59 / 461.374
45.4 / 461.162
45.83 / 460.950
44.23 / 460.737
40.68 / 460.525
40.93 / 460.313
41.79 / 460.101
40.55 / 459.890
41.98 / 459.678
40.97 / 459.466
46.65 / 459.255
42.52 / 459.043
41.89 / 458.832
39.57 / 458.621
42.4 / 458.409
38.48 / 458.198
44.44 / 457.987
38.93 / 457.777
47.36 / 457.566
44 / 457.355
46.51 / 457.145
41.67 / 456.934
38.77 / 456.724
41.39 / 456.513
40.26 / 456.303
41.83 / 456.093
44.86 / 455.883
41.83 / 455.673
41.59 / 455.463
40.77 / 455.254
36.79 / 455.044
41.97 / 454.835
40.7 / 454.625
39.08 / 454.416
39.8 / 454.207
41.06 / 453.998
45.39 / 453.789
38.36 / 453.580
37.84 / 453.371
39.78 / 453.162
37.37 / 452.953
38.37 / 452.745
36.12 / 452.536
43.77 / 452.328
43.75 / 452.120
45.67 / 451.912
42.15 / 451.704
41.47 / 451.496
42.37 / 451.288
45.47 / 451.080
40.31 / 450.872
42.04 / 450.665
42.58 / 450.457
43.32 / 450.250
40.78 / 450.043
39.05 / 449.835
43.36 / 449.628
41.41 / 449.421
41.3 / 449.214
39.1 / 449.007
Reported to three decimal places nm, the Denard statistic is 473.864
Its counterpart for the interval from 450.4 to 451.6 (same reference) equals 451.080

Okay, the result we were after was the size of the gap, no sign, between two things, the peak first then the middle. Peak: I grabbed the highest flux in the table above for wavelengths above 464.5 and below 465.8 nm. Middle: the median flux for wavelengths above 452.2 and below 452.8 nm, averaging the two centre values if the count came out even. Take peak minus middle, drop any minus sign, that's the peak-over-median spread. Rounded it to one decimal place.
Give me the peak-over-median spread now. 7.6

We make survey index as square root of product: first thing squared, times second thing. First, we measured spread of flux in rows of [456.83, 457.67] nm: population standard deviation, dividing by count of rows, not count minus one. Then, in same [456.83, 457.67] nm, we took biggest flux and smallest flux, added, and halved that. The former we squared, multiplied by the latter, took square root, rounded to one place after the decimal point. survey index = 14.9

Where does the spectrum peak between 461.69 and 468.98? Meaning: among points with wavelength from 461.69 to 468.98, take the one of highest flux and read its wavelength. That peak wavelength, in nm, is 462.225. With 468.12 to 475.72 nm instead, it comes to 472.339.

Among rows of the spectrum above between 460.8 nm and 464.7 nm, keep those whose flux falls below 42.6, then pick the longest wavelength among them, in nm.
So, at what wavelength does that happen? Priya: 464.573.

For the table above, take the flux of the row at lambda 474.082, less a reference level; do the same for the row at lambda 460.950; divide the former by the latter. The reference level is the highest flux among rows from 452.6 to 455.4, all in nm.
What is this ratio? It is -3.9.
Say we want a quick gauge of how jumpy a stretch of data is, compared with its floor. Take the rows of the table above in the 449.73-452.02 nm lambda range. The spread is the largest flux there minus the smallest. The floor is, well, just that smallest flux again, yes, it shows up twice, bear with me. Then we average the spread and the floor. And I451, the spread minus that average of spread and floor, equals -16.2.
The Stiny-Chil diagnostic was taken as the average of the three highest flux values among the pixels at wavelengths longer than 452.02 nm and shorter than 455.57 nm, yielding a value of 44.3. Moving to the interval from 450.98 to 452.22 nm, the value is 45.0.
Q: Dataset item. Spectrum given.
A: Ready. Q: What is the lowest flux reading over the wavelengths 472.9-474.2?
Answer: 39.93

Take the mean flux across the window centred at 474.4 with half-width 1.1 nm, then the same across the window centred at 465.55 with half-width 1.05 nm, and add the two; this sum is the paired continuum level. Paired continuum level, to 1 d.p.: 85.8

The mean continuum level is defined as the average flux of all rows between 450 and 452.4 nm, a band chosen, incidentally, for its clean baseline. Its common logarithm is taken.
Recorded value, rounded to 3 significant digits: 1.63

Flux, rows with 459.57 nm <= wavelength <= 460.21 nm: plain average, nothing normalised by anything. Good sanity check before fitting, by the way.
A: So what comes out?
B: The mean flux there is 41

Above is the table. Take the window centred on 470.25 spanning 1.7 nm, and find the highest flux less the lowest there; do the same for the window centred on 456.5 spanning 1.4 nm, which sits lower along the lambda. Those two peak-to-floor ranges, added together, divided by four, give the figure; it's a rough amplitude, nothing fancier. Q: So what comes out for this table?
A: 2.96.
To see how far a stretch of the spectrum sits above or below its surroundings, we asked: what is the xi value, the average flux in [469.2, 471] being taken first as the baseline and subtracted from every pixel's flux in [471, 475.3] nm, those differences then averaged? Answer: 2.1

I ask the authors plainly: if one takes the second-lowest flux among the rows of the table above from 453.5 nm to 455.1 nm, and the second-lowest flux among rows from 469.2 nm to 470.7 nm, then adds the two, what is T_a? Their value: 78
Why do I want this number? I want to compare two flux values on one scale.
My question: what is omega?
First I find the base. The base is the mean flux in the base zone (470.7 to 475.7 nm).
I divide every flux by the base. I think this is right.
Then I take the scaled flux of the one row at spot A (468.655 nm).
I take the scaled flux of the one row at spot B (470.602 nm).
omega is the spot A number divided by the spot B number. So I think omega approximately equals 1.06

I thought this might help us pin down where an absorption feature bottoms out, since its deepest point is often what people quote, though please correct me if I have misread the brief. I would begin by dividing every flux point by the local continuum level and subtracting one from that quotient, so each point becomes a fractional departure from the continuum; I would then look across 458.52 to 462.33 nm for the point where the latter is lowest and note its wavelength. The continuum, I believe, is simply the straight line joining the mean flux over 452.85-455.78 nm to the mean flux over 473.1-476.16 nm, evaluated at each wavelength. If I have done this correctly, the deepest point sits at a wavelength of 458.621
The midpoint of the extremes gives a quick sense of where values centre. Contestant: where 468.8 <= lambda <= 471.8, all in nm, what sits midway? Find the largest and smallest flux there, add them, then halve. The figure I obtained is 41.1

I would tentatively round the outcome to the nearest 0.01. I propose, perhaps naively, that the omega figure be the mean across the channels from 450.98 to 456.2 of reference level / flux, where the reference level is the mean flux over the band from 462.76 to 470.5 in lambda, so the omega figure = 1.01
